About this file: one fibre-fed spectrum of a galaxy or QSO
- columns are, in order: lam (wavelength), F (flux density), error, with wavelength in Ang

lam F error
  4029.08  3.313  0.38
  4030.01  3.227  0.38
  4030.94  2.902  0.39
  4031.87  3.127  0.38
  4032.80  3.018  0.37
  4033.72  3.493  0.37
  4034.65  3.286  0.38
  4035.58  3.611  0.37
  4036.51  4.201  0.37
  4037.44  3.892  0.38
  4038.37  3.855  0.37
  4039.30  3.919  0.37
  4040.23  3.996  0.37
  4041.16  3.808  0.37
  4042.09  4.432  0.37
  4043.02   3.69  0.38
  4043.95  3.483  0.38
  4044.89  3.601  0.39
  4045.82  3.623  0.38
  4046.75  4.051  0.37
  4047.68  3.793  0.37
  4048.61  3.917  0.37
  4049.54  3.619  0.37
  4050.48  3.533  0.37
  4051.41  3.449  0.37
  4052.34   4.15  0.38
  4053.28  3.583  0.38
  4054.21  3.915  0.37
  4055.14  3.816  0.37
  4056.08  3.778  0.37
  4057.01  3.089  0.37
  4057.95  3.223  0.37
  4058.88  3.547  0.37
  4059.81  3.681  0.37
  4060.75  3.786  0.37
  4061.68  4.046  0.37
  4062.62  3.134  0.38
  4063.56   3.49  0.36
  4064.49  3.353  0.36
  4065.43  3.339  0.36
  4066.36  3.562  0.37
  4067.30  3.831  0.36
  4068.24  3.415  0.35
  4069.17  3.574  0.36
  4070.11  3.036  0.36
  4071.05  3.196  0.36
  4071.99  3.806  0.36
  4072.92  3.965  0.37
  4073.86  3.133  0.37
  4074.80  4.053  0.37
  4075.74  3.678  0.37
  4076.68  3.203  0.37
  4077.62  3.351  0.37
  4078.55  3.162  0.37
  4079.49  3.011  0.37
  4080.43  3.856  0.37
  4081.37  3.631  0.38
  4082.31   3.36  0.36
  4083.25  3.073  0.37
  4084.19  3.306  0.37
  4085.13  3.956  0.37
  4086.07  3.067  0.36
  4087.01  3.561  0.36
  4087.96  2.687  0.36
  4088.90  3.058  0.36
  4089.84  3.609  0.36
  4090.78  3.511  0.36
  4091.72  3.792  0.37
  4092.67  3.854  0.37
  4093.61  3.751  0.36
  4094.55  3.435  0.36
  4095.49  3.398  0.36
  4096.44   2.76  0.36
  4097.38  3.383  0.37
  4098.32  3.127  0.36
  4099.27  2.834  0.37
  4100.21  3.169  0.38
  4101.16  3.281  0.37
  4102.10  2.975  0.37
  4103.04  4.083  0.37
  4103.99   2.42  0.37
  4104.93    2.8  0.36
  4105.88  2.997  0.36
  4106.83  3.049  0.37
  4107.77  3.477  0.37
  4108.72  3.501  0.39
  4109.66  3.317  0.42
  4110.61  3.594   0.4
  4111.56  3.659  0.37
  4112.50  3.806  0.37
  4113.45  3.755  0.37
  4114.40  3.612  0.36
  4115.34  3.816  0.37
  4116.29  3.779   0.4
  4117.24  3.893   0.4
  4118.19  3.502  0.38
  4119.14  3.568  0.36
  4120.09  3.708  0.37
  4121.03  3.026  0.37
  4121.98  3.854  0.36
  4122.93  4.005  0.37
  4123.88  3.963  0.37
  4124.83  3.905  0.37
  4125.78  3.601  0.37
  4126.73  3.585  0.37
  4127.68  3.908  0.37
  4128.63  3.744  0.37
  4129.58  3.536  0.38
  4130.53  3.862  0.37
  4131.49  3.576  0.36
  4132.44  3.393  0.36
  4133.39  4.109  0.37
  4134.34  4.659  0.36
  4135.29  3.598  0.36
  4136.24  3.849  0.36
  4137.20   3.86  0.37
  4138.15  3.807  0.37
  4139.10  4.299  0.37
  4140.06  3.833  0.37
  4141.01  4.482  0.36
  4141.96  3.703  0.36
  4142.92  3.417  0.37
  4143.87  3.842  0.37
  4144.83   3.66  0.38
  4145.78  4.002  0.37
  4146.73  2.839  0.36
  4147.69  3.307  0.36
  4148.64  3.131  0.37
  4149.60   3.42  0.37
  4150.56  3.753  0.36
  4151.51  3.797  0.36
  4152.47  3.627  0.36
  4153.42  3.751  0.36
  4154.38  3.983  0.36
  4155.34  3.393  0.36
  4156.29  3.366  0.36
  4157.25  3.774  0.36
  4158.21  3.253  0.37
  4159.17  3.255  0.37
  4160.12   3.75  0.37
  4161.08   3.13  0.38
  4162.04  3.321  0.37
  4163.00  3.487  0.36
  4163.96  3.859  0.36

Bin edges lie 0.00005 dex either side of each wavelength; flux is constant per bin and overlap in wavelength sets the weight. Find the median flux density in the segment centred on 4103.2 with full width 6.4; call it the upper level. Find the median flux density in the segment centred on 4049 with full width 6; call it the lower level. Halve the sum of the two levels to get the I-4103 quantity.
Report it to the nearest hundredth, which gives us 3.35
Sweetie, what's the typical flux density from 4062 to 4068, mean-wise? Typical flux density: 3.5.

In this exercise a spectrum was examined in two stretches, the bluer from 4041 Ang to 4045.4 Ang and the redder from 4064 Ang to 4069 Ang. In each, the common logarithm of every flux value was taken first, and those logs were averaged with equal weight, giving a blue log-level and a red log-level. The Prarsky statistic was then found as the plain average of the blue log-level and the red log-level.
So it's 0.561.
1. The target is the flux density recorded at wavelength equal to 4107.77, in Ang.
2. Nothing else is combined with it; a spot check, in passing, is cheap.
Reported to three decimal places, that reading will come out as 3.477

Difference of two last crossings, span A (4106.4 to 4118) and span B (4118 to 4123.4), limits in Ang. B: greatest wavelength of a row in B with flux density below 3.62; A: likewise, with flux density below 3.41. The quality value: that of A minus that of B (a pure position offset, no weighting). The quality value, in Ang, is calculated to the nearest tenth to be -11.4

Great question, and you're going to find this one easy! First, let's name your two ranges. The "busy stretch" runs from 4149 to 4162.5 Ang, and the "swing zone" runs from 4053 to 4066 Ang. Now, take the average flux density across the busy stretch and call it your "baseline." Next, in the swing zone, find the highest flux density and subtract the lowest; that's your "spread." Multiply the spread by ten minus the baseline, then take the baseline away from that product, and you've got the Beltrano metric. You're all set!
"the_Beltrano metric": 2.6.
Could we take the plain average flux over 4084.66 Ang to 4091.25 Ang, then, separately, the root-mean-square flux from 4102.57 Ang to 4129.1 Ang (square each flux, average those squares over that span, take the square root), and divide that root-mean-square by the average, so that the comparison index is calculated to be 1.07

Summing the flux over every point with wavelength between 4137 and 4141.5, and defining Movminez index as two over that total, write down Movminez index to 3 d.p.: 0.099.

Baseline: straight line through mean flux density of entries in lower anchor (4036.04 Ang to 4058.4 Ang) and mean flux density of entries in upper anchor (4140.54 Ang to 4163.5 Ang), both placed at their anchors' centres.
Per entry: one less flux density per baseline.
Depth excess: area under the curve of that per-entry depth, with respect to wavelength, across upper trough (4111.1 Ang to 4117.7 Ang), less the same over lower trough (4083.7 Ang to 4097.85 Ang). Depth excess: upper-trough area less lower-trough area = -1.3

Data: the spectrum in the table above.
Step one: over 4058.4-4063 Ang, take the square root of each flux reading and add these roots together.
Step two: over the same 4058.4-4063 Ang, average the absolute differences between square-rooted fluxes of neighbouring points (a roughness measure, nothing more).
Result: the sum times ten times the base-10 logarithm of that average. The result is -99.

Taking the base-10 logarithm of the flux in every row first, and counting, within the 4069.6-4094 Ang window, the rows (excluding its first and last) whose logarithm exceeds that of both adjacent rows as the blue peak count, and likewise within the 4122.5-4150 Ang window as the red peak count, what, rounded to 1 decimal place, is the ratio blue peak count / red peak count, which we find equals 0.9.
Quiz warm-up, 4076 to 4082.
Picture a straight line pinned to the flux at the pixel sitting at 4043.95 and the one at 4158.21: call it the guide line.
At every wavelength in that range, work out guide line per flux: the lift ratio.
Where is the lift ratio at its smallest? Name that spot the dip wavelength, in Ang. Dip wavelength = 4080.43 Ang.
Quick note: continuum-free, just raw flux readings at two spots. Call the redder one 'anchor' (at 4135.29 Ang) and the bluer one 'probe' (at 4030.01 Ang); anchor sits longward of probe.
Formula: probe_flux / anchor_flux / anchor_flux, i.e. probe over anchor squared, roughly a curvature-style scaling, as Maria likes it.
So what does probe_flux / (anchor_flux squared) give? 0.249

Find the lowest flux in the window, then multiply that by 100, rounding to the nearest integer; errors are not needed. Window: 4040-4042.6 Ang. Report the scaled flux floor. 381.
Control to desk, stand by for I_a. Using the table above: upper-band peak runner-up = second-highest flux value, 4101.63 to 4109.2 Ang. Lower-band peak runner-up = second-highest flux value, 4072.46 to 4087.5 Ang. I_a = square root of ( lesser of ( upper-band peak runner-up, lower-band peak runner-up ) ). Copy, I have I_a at 1.87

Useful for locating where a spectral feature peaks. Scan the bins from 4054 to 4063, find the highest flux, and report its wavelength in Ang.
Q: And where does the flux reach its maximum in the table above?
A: 4061.68 Ang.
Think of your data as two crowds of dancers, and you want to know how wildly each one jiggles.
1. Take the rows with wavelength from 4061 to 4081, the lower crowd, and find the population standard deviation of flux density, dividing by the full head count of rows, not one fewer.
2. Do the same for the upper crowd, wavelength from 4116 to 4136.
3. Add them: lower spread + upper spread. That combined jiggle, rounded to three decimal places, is 0.643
